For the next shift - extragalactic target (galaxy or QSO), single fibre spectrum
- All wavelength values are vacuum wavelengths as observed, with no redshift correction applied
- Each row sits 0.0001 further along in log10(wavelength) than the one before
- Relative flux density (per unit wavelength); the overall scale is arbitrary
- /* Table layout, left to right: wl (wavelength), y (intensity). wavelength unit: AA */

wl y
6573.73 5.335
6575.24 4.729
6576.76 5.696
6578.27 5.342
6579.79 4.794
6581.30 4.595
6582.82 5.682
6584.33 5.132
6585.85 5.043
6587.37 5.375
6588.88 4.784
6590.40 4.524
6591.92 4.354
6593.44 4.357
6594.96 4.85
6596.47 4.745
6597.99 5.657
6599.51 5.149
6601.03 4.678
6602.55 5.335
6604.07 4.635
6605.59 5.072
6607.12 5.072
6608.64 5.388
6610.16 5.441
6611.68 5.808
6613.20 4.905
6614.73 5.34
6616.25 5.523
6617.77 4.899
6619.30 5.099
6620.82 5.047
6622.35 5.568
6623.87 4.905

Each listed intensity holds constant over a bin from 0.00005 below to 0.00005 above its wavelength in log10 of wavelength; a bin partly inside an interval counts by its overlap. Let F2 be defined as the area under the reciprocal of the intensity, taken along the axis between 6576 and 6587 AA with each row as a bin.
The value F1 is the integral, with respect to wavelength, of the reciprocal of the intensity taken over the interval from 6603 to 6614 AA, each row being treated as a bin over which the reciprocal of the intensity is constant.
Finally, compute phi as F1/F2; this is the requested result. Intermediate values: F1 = 2.13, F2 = 2.130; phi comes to 1.00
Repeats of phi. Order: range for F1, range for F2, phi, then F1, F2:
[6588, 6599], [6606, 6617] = 1.13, 2.32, 2.063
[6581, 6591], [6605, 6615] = 1.05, 1.99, 1.894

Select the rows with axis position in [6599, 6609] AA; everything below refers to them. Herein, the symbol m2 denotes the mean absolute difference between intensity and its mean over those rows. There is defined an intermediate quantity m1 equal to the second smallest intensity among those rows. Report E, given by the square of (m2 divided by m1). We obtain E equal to 0.0023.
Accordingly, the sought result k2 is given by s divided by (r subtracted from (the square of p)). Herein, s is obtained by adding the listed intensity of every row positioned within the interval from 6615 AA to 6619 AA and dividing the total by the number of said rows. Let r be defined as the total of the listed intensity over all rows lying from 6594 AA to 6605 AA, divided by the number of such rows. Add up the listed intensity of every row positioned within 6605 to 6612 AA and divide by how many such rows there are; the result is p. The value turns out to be 0.22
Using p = 5.36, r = 5.01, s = 5.21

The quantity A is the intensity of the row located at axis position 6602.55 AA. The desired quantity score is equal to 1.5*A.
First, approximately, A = 5.335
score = 8.0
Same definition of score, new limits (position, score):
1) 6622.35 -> 8.4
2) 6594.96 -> 7.3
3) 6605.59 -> 7.6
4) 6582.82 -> 8.5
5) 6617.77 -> 7.3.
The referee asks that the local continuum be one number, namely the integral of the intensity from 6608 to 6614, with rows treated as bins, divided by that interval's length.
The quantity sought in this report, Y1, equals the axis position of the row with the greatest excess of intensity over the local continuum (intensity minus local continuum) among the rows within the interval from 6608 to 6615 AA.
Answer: 6611.68 AA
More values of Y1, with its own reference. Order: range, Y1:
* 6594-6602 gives 6597.99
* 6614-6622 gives 6616.25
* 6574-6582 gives 6576.76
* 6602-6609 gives 6608.64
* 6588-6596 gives 6594.96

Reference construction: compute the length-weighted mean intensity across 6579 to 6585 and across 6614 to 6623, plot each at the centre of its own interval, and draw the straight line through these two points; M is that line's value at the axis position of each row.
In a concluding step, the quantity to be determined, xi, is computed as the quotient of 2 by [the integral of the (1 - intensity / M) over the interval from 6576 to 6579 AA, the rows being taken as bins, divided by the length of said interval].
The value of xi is -20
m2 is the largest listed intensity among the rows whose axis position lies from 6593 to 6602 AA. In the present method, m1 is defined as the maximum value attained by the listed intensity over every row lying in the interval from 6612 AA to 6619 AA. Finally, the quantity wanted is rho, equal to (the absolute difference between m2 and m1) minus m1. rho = -5.4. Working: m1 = 5.523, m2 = 5.657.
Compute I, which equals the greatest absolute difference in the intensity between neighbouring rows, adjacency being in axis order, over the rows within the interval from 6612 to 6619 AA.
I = 0.62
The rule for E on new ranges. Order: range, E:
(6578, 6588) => 0.0035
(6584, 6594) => 0.0058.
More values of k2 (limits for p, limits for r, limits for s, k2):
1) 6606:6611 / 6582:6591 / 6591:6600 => 0.21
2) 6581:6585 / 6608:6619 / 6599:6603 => 0.24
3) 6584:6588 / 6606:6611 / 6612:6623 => 0.24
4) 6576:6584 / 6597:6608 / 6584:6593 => 0.22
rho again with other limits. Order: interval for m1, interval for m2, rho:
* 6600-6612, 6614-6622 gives -5.5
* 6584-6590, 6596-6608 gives -5.1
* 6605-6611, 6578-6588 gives -5.2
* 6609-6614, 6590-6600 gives -5.7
